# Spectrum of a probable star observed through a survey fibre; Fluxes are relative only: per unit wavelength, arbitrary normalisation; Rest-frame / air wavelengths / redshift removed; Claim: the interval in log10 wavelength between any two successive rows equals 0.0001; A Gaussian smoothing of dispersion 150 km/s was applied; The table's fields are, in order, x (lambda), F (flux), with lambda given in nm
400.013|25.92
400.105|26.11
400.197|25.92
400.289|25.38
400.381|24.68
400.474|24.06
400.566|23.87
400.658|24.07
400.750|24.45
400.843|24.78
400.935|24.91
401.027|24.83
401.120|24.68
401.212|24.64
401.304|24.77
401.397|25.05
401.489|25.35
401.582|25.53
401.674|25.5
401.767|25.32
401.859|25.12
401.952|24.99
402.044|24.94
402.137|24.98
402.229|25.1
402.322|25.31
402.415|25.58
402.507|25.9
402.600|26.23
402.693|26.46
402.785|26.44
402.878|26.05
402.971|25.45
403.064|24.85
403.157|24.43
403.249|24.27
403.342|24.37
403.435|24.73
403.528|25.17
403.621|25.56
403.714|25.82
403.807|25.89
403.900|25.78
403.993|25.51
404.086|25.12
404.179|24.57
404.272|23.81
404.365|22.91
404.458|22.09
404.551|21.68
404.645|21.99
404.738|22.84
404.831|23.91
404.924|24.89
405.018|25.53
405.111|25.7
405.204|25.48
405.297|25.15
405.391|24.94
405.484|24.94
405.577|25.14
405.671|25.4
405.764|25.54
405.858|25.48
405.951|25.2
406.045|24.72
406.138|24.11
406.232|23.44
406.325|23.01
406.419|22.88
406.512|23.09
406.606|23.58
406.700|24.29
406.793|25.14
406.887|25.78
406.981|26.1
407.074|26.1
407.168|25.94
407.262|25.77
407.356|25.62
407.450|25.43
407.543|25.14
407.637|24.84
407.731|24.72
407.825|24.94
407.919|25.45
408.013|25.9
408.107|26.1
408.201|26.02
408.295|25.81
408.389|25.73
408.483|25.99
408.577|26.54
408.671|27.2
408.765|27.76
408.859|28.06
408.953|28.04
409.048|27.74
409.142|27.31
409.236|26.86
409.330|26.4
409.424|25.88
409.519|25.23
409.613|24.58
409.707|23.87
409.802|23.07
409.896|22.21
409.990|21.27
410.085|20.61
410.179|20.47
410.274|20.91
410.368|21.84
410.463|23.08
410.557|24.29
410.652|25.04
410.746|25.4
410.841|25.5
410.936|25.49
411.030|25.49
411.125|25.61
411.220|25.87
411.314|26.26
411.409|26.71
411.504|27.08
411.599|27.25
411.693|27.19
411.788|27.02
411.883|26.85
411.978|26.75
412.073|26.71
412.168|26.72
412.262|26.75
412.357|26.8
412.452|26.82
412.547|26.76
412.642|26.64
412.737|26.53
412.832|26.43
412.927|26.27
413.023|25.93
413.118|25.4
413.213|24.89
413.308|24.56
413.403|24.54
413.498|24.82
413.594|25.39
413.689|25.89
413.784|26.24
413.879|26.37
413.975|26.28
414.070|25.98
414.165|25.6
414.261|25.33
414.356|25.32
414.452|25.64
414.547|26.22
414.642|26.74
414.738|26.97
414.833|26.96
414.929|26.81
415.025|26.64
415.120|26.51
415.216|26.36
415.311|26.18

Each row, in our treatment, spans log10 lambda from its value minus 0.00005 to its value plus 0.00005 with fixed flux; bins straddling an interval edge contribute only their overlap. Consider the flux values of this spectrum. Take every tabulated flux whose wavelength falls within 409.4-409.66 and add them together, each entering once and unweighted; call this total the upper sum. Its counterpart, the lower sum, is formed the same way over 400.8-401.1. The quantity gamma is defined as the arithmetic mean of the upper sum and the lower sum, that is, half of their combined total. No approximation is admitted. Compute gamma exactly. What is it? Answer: 75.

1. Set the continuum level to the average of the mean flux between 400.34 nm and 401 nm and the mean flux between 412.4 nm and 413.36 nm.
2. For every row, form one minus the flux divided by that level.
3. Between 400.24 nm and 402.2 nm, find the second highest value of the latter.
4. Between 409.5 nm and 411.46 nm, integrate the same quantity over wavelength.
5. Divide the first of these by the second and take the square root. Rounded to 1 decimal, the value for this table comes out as 0.7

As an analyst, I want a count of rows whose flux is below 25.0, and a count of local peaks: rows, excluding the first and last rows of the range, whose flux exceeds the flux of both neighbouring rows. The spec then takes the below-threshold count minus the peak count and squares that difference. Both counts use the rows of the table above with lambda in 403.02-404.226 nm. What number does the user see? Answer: 25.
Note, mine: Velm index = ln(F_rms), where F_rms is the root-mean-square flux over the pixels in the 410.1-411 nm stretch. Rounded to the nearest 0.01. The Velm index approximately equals 3.16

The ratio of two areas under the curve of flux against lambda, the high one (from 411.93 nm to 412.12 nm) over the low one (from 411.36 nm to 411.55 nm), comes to 1.00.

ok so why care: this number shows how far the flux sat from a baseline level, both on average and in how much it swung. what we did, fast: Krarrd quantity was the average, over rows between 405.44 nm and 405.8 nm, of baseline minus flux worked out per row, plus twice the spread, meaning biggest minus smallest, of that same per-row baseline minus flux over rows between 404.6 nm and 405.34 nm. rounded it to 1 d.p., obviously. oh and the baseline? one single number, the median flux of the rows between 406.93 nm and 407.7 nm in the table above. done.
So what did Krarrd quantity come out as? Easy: 7.9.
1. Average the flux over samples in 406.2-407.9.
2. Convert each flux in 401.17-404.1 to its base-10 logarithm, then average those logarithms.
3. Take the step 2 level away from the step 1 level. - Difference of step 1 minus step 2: 23.4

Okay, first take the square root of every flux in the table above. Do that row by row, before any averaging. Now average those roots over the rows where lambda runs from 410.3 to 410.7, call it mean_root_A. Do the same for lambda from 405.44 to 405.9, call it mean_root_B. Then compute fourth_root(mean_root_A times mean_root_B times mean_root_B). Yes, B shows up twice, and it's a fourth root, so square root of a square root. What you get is 3.33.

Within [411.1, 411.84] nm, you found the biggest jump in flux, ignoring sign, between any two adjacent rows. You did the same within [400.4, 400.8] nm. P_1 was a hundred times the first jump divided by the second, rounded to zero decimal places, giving 118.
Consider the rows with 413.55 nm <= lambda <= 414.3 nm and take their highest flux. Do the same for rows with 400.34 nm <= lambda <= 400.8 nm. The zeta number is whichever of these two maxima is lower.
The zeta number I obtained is 24.7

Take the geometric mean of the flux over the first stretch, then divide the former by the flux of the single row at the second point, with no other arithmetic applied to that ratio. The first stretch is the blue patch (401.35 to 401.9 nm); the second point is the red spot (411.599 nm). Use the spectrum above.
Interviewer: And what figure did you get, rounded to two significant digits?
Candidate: 0.93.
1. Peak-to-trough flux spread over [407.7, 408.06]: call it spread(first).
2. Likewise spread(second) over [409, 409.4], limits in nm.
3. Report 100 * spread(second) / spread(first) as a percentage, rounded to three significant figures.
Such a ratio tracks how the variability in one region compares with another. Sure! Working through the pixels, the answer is 114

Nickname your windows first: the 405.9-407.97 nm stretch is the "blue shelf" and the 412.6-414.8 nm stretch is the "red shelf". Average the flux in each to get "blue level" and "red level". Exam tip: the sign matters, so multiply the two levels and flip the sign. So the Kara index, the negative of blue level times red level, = -640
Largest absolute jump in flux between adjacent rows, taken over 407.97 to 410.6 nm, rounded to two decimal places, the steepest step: 1.24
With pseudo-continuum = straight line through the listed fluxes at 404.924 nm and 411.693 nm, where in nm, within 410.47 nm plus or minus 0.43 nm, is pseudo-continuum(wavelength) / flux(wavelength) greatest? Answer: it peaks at 410.179 nm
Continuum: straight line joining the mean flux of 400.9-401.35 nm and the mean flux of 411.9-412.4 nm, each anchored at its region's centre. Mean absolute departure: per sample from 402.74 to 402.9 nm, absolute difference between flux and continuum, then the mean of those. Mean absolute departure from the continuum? 1.2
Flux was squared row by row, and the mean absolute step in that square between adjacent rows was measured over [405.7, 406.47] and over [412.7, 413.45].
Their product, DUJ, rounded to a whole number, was 267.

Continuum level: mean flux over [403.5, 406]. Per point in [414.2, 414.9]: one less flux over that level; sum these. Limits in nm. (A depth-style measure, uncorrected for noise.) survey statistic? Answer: -0.4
